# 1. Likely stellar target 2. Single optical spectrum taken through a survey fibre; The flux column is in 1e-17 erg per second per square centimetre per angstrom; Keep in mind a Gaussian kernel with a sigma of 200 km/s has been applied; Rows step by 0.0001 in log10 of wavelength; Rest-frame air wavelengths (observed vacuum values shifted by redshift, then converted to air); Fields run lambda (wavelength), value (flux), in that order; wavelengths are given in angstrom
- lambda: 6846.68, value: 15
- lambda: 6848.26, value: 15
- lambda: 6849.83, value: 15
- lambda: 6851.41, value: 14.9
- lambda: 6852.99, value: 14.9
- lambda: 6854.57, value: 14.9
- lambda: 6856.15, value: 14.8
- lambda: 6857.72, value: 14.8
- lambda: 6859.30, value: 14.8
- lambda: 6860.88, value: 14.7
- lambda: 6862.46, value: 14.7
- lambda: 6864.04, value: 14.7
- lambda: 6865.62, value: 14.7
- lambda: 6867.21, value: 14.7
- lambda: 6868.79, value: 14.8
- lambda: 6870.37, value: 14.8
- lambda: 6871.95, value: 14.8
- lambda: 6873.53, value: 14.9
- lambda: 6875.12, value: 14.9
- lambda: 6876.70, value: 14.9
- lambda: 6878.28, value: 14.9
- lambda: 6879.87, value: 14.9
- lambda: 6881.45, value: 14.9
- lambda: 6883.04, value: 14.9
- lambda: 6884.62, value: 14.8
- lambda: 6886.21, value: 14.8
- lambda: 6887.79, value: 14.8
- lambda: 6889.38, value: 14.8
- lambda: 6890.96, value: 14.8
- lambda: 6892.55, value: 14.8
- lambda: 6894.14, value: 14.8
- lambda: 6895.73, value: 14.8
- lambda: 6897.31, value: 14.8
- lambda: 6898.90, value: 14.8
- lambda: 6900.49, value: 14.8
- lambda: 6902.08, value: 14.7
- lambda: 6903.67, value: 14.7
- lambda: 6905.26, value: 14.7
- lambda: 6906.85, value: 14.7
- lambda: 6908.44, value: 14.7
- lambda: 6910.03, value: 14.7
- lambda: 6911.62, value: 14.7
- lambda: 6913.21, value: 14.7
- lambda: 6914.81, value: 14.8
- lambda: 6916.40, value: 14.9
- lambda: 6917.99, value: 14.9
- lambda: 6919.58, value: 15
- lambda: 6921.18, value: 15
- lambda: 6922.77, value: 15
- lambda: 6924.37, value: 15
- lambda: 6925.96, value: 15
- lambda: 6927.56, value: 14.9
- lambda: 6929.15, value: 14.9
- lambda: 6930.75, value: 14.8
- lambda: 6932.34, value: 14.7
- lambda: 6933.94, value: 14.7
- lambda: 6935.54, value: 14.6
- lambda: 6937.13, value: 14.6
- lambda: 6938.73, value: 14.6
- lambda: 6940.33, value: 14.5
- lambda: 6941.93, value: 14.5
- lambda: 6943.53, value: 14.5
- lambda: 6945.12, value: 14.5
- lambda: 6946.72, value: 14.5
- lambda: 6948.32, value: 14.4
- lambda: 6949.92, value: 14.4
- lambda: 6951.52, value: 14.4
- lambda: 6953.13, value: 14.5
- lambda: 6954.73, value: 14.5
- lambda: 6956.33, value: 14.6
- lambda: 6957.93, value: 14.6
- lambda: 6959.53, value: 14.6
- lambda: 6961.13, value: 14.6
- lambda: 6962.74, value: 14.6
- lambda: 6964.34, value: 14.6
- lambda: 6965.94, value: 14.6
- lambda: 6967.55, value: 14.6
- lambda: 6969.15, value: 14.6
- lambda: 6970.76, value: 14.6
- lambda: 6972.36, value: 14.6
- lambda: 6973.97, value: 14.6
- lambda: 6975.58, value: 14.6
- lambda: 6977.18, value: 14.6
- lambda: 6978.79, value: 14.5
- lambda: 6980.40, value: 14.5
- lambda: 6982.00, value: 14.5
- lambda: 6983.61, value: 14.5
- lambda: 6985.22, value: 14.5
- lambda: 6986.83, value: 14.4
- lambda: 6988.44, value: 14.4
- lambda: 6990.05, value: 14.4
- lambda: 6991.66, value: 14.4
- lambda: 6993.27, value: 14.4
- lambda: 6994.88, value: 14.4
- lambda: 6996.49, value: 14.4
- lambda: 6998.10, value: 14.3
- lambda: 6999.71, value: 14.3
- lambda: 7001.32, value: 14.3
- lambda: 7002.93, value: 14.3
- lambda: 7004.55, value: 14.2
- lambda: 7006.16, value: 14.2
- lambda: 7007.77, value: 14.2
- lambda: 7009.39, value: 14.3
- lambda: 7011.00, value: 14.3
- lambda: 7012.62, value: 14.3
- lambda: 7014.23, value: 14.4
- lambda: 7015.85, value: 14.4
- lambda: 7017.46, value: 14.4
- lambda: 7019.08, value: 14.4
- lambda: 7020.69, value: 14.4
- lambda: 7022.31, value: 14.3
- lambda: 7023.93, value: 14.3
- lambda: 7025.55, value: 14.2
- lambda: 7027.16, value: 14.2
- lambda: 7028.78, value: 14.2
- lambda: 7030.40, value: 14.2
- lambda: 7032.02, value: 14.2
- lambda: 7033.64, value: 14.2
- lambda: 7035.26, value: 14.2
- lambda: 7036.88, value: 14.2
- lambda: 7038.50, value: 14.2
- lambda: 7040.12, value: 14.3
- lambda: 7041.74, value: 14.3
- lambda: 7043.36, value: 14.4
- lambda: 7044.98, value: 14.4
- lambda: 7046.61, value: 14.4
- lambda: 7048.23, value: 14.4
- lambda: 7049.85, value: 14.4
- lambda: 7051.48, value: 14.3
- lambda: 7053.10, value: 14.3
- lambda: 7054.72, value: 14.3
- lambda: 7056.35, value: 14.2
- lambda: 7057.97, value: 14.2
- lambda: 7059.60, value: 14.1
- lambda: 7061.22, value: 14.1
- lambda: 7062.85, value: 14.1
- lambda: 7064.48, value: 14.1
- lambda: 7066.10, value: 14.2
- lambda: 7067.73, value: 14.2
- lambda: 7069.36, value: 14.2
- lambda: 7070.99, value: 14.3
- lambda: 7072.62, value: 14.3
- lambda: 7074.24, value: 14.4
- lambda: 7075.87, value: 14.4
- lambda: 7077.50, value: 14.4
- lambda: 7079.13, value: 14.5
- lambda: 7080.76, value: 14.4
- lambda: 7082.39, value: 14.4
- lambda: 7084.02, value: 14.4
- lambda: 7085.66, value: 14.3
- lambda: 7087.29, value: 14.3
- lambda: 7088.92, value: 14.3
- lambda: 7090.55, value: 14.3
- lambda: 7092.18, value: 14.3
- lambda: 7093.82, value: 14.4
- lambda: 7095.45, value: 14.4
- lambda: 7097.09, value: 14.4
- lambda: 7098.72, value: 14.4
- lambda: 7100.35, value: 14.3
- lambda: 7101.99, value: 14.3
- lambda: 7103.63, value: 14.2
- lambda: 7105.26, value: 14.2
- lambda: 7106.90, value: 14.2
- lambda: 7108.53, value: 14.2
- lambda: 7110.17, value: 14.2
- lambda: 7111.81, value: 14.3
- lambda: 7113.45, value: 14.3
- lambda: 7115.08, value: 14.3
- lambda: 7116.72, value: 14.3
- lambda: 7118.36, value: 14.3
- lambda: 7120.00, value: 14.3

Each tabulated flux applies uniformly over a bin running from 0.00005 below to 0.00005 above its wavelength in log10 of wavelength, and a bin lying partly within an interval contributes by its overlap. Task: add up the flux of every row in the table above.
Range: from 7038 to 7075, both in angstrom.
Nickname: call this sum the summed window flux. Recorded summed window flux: 328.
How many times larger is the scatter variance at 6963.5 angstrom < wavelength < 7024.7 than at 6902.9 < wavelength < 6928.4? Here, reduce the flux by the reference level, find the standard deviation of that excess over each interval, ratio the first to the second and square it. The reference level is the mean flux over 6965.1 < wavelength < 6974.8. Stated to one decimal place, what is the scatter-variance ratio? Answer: 0.9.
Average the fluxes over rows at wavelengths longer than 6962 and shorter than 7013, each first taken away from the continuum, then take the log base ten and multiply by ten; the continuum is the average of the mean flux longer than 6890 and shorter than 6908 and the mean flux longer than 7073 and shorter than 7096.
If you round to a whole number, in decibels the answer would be -9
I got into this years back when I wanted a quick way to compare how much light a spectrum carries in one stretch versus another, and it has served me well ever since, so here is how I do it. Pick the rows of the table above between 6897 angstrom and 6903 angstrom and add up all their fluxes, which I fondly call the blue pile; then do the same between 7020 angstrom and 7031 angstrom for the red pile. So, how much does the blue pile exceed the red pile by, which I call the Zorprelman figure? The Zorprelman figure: -41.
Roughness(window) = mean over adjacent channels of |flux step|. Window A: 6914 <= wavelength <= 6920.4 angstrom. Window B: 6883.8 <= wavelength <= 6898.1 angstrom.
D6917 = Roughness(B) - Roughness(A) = -0.067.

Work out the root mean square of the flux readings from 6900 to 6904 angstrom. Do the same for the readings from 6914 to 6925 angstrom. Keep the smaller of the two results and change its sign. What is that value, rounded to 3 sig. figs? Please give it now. -14.7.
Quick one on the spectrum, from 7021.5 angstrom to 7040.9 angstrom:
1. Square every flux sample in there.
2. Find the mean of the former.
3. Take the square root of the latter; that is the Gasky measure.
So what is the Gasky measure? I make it 14.2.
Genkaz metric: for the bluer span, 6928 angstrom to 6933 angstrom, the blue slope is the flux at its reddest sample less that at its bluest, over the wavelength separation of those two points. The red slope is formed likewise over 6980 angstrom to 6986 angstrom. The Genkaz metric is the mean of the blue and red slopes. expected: -0.031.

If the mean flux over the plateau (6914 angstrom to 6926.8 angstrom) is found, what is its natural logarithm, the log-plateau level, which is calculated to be 2.70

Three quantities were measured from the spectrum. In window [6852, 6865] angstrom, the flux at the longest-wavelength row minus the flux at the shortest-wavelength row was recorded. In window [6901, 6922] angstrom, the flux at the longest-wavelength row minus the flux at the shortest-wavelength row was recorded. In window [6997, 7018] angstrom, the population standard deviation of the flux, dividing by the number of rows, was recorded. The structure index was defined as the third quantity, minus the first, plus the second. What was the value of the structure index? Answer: 0.57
